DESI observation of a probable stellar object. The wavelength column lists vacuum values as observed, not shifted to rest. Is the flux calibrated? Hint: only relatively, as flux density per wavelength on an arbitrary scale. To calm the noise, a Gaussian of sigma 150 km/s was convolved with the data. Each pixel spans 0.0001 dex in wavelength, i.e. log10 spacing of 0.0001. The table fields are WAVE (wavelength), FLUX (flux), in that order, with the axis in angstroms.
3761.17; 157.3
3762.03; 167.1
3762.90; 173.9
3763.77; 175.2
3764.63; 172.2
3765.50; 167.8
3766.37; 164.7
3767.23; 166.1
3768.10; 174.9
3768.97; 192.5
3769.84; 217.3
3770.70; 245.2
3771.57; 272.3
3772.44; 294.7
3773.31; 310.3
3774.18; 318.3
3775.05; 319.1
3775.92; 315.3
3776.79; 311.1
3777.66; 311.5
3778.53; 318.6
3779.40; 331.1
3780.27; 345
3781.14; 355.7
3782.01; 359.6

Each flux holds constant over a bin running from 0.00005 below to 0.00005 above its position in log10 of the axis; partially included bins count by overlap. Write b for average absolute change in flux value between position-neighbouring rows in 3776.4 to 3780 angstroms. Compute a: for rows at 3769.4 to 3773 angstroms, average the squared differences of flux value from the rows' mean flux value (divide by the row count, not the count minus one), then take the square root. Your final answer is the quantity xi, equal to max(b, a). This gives 29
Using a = 29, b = 7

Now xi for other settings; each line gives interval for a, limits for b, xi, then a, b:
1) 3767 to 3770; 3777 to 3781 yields 20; 20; 11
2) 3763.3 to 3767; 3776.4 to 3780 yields 7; 4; 7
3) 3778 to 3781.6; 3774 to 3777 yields 14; 14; 3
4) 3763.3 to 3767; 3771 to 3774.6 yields 15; 4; 15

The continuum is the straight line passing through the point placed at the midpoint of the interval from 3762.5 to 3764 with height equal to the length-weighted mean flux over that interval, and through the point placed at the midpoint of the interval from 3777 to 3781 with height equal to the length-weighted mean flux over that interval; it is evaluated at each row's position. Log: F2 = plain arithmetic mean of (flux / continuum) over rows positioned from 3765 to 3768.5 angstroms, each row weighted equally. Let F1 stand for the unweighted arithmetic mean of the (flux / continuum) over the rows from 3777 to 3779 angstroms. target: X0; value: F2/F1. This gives 0.8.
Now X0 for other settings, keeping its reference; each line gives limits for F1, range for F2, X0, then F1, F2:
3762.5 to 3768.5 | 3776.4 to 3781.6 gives 1.1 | 0.88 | 1.00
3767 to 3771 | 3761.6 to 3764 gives 1.2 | 0.86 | 1.01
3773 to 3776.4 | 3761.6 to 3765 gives 0.9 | 1.11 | 0.99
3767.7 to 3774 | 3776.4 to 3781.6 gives 1.0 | 0.98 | 1.00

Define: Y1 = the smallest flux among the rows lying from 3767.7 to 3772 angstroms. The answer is 174.9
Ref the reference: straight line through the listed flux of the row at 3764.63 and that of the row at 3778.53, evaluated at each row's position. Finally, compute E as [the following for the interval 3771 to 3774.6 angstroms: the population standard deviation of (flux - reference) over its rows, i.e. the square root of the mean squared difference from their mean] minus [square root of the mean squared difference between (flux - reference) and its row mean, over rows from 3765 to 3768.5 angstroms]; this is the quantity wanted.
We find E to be 0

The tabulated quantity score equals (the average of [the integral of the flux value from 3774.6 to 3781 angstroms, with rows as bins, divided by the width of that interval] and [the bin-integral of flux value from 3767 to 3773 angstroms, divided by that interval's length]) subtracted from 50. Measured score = -225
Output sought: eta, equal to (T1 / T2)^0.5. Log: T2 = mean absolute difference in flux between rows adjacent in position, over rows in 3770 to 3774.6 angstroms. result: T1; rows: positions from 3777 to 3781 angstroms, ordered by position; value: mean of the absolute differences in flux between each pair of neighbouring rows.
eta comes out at 0.78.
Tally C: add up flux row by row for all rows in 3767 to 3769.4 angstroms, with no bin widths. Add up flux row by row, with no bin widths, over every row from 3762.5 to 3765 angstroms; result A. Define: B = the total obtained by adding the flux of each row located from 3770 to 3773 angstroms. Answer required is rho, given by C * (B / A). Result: 831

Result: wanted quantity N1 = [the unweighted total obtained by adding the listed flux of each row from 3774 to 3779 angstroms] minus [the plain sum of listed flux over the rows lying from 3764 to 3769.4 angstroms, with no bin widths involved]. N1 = 856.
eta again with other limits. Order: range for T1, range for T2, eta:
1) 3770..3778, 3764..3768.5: 1.52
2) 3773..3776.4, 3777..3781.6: 0.62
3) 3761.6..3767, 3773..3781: 0.77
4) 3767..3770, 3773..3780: 1.80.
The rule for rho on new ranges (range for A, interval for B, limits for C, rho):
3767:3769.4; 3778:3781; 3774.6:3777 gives 1763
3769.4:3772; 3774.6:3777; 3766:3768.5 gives 651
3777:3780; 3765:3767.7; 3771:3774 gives 455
